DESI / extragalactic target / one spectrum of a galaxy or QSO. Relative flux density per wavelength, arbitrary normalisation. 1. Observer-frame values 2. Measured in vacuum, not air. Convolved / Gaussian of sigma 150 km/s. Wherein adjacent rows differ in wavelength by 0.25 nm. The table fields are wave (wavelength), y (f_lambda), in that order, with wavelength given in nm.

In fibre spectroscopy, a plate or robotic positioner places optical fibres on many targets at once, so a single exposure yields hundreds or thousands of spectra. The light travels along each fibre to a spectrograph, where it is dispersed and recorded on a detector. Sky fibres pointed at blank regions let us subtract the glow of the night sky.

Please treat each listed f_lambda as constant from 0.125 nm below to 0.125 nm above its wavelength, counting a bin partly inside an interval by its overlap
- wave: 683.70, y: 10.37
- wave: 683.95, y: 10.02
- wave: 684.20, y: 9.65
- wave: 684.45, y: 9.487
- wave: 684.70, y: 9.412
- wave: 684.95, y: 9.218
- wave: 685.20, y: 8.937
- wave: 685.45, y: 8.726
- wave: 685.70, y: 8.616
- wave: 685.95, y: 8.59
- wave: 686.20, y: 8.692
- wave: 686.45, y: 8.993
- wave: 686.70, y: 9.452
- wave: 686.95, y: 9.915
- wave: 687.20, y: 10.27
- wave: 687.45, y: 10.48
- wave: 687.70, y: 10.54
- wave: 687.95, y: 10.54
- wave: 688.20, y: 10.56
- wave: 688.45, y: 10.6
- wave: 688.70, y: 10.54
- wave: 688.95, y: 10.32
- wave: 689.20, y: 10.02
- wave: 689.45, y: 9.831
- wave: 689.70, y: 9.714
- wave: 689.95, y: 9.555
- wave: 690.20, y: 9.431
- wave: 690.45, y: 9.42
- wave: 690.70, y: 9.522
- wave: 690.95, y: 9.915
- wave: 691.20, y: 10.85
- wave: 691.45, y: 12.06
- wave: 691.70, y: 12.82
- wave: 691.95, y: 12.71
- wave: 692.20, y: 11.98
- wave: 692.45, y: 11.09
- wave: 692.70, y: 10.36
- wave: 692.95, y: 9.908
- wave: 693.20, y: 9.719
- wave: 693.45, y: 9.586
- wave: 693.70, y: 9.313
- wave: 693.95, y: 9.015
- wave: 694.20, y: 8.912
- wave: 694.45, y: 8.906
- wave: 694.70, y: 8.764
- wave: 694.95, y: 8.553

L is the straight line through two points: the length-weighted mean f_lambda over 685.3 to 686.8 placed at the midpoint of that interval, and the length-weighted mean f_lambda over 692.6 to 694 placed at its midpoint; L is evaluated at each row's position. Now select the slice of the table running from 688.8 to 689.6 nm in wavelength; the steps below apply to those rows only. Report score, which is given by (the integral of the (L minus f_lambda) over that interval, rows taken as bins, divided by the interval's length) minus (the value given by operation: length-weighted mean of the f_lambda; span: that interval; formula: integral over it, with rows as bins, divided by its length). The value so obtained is -10.9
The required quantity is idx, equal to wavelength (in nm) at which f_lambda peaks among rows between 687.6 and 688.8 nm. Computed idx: 688.45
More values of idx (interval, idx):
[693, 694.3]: 693.20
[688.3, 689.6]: 688.45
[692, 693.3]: 692.20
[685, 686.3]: 685.20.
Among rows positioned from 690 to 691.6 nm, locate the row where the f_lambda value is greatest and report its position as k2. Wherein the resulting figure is 691.45 nm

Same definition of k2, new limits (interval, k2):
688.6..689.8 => 688.70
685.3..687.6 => 687.45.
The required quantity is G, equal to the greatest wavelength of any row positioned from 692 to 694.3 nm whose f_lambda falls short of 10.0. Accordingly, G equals 694.20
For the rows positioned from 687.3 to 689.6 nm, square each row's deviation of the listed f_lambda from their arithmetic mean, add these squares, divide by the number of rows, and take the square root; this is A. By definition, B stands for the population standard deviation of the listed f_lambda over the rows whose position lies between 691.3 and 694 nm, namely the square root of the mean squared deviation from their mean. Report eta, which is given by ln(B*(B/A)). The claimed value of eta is 1.9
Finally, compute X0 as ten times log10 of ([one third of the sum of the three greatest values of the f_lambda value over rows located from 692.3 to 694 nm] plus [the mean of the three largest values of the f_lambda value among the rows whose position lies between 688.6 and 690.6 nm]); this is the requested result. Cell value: 13.2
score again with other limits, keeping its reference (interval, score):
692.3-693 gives -11.5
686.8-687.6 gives -11.4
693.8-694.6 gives -8.1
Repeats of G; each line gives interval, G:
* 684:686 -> 685.95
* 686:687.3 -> 686.95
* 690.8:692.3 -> 690.95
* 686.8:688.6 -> 686.95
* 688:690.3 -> 690.20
